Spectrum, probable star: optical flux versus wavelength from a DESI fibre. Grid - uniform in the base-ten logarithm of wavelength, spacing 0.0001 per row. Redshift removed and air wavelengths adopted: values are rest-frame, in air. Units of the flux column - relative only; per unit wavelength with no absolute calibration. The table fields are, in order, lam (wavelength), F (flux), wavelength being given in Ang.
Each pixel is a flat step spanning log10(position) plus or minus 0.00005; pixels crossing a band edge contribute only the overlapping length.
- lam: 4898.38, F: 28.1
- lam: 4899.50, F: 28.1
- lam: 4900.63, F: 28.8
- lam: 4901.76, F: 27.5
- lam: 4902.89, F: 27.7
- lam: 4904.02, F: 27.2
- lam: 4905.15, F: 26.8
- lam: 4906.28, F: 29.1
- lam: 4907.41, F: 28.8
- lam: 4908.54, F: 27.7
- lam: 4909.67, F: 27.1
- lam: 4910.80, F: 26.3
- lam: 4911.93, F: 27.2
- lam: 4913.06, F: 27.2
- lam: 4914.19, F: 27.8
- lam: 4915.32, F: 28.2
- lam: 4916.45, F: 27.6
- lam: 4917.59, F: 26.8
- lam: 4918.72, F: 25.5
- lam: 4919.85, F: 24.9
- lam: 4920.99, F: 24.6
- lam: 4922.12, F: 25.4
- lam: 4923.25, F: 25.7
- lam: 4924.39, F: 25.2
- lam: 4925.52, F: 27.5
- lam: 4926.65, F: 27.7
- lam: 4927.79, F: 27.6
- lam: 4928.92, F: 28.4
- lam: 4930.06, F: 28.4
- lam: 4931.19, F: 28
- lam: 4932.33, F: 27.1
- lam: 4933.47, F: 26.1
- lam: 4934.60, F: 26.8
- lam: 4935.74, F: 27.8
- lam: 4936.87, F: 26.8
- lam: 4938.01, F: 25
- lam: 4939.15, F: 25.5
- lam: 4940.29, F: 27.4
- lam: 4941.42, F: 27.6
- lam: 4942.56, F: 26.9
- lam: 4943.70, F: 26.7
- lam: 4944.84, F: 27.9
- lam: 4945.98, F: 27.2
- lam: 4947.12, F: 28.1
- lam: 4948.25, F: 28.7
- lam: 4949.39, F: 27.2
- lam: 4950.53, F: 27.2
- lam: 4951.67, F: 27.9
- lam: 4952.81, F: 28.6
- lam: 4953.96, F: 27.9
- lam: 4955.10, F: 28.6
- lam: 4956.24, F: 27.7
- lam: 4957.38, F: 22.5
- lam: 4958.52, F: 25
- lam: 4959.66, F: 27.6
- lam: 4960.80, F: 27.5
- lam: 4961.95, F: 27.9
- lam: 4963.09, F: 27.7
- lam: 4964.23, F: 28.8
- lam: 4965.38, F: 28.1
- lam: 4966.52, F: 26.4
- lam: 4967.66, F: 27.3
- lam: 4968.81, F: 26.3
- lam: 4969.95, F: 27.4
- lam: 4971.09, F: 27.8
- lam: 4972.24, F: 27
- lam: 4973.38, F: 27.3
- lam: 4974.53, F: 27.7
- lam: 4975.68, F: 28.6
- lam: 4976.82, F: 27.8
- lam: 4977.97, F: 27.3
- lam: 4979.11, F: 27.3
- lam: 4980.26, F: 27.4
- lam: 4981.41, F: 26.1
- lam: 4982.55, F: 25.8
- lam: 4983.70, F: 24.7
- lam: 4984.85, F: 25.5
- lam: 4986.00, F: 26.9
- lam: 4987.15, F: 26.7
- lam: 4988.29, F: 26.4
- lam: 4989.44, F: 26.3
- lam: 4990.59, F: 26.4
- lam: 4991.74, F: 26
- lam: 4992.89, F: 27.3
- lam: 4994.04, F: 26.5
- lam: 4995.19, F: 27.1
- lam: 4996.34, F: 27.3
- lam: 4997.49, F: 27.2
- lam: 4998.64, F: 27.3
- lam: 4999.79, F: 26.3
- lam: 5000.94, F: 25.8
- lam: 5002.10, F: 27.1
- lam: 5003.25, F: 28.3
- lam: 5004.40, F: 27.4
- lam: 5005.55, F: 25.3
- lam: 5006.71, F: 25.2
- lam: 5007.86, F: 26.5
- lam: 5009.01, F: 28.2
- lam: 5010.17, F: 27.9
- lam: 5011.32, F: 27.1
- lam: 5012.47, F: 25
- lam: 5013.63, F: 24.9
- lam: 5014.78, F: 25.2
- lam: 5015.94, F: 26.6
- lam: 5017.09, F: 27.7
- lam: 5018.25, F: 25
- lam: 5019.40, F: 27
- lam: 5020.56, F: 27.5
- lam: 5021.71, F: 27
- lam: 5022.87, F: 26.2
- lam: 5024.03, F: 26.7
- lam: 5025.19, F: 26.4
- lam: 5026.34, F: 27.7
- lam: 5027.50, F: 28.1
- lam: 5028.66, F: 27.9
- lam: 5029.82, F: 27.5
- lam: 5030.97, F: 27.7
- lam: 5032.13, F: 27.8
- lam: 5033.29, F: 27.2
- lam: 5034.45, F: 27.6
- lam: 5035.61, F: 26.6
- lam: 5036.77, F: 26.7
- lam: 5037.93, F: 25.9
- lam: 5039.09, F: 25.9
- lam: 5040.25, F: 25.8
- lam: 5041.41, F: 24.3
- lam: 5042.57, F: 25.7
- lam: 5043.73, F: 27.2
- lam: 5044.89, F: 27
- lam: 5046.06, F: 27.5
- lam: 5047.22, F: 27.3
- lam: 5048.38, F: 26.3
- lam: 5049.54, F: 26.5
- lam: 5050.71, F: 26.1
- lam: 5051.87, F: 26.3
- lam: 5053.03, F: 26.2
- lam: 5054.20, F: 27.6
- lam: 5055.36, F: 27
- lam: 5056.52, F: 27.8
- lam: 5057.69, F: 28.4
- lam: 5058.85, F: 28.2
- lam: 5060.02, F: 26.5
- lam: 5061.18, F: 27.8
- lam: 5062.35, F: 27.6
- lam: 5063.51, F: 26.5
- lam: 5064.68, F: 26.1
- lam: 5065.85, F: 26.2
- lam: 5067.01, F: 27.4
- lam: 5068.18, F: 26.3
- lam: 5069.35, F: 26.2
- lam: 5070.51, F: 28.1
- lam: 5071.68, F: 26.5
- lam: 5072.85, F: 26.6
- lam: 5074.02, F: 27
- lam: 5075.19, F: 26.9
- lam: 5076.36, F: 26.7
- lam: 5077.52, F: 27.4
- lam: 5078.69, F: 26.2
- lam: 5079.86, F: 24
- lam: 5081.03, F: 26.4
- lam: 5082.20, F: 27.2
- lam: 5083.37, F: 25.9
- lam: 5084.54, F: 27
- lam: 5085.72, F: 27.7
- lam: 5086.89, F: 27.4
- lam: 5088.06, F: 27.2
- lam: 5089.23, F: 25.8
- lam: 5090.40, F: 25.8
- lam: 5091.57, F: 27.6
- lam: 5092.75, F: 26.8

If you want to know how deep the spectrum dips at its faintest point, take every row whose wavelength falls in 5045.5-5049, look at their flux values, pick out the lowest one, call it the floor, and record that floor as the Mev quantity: 26.3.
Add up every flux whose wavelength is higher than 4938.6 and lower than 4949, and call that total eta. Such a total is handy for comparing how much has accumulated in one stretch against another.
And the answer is 246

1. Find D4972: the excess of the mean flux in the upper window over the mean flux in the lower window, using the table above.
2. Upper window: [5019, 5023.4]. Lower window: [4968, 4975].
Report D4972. -0.3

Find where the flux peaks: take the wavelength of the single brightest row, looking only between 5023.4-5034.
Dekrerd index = 5027.50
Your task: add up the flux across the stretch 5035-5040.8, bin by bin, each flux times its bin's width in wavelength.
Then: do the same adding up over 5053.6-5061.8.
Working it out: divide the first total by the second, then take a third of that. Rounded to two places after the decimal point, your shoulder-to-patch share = 0.22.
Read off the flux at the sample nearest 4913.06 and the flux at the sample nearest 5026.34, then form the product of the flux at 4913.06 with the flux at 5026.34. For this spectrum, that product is 753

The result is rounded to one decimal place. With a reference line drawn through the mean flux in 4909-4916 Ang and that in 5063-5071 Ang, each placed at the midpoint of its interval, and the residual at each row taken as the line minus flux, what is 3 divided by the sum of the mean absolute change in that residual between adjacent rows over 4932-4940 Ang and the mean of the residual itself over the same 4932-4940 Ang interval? 1.7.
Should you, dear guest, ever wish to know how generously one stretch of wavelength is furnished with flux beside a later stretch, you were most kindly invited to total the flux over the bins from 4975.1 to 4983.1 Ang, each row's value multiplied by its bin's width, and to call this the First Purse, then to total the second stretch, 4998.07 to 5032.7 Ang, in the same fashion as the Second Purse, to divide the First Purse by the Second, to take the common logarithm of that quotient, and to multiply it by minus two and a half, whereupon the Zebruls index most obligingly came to 1.6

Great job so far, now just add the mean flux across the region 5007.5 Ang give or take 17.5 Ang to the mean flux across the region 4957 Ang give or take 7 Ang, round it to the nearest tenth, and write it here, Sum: 53.8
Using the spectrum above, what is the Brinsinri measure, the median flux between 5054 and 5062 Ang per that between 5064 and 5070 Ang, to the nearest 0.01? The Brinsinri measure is 1.06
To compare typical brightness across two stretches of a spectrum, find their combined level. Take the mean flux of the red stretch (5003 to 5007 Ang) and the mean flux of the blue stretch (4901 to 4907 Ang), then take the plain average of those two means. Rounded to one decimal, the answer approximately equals 27.1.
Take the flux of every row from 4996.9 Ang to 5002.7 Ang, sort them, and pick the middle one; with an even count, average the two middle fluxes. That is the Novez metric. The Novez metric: 27.1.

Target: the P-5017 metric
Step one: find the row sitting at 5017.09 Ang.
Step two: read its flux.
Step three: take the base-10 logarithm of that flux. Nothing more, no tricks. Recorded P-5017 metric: 1.442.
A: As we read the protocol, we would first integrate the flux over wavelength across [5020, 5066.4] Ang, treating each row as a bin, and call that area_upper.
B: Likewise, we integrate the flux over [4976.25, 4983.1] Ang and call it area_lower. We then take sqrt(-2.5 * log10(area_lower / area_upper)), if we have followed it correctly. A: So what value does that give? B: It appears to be 1.4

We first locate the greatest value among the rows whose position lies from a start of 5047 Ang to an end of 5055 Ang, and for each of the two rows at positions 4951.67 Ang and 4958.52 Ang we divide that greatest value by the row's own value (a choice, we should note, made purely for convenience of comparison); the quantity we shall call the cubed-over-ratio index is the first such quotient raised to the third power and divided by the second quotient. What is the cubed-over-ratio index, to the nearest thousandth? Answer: 0.877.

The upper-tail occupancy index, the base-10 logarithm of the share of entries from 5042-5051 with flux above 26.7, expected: -0.301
